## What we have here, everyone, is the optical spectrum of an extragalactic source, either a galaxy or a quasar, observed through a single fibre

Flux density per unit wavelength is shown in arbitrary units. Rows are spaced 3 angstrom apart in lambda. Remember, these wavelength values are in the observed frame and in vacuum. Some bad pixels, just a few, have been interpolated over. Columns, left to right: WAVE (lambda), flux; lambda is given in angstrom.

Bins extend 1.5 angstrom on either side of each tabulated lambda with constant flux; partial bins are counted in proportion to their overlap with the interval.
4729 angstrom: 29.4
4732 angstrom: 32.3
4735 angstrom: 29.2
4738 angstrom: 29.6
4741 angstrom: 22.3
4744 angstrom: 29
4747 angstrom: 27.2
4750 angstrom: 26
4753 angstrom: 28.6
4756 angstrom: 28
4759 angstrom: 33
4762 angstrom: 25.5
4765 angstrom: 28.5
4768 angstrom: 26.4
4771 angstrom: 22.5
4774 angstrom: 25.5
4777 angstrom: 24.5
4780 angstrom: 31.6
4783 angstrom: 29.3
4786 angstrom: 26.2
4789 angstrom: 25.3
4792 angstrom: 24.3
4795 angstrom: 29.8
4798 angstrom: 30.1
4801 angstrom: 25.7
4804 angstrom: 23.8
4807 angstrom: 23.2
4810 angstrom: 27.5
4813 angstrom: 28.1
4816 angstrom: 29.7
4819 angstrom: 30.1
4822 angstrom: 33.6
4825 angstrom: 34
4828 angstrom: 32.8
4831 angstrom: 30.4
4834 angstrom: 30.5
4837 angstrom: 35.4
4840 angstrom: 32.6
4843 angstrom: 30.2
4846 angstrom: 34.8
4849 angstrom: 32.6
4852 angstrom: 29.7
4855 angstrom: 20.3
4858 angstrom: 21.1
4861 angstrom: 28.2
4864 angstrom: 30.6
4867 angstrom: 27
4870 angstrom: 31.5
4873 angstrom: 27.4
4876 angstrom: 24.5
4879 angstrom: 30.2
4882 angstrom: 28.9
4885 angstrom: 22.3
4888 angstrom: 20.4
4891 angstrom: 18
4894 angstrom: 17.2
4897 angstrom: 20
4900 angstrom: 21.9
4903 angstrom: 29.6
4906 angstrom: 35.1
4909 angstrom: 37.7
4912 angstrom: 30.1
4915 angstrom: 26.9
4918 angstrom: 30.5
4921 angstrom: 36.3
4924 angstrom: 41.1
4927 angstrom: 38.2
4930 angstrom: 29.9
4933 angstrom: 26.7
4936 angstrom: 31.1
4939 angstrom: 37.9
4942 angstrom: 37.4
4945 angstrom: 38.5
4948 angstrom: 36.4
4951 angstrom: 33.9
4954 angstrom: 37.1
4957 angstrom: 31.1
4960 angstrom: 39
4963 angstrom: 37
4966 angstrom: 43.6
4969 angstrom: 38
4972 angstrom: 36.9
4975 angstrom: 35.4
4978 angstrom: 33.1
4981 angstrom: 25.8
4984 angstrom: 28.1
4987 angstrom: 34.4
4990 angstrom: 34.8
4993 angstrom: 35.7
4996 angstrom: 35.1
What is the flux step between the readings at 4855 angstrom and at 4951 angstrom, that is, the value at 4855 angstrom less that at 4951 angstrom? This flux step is -14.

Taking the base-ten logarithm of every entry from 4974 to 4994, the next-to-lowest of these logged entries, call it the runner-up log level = 1.45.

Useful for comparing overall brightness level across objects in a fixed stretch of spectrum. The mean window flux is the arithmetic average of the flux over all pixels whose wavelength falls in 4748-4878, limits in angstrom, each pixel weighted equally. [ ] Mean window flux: 28.4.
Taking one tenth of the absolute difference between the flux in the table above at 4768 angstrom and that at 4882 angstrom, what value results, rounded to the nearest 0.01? 0.25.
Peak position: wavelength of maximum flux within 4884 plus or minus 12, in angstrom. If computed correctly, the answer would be 4879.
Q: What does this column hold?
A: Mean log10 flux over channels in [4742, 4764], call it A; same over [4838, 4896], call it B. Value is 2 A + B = 4.31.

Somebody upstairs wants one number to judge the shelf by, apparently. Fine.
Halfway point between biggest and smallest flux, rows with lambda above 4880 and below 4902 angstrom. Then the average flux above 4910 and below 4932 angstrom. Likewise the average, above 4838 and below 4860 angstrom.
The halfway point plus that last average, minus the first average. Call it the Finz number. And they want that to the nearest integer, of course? 19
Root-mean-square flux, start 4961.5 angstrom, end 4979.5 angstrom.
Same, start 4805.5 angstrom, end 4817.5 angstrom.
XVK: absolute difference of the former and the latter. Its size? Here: 10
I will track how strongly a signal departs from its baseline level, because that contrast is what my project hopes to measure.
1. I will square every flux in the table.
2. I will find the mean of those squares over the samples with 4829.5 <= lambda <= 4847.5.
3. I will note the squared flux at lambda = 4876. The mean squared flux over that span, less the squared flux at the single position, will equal 449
